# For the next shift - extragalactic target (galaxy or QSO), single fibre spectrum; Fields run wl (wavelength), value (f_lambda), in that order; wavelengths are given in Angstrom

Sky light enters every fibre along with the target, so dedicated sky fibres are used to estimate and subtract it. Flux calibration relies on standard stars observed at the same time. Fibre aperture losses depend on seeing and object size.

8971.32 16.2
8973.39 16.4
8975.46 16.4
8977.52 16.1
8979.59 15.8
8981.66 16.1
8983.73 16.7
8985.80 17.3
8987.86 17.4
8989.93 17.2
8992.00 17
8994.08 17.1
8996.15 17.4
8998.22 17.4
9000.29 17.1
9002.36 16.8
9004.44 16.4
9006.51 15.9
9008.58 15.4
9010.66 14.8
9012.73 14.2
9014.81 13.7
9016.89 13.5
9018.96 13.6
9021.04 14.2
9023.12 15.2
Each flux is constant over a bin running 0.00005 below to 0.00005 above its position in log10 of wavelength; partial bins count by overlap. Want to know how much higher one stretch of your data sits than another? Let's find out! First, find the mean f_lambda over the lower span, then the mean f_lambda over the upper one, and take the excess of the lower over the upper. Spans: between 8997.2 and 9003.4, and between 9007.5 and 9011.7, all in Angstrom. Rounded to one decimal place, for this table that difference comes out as 2.0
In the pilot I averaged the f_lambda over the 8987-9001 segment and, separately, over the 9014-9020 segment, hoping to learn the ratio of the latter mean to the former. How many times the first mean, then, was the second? 0.789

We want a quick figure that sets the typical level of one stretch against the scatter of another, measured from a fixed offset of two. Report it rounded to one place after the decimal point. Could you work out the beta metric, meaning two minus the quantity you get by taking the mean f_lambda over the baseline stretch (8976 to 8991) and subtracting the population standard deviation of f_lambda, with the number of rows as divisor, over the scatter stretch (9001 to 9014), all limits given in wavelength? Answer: -13.8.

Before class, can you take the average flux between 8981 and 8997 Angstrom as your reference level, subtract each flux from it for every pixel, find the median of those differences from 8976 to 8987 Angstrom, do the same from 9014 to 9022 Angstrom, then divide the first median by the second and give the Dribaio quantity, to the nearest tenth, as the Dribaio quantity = 0.3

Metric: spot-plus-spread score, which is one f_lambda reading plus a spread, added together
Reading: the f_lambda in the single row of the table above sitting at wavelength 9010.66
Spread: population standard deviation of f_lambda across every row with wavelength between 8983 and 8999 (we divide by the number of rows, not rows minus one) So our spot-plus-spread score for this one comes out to 15.0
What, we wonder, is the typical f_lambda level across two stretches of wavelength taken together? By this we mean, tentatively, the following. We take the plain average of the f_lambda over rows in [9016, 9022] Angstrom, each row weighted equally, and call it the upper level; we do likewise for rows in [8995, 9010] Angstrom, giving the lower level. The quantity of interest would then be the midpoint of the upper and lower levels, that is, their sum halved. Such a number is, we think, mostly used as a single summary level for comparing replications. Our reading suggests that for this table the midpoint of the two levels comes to 15.2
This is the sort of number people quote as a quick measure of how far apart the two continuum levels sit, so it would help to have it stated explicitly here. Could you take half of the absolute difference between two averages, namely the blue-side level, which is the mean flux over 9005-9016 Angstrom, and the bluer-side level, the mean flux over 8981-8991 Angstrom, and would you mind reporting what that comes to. 1.07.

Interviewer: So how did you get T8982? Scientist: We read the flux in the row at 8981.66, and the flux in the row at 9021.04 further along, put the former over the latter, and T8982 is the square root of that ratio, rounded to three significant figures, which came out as 1.06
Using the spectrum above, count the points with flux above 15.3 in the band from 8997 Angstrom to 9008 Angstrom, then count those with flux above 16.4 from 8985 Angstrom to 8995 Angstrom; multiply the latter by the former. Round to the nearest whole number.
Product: 25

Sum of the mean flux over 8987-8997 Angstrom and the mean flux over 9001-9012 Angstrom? 33.1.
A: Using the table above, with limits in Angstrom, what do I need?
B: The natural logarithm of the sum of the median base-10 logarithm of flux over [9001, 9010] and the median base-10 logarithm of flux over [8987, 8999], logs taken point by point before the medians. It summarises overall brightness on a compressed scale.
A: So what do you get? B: 0.89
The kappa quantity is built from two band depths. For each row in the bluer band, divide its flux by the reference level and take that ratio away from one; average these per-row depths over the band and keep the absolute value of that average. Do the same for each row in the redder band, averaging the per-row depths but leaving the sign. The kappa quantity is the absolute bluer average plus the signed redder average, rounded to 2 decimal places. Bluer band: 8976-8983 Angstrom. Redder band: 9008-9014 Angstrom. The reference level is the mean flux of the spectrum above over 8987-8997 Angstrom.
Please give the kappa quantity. 0.21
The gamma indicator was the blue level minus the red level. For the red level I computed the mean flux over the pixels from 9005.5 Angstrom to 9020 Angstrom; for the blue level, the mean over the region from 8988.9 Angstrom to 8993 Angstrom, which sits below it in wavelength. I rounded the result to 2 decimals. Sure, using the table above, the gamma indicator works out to 2.66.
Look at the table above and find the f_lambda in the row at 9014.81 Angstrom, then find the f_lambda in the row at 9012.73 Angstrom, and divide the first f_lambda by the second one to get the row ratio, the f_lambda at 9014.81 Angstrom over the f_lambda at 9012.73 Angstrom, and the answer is 0.96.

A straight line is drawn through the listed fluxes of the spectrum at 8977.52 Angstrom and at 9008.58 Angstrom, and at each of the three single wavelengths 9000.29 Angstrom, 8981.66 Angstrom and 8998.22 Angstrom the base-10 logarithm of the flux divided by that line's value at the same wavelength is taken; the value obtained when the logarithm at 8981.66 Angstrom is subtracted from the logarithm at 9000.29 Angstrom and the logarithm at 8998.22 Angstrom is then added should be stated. 0.084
